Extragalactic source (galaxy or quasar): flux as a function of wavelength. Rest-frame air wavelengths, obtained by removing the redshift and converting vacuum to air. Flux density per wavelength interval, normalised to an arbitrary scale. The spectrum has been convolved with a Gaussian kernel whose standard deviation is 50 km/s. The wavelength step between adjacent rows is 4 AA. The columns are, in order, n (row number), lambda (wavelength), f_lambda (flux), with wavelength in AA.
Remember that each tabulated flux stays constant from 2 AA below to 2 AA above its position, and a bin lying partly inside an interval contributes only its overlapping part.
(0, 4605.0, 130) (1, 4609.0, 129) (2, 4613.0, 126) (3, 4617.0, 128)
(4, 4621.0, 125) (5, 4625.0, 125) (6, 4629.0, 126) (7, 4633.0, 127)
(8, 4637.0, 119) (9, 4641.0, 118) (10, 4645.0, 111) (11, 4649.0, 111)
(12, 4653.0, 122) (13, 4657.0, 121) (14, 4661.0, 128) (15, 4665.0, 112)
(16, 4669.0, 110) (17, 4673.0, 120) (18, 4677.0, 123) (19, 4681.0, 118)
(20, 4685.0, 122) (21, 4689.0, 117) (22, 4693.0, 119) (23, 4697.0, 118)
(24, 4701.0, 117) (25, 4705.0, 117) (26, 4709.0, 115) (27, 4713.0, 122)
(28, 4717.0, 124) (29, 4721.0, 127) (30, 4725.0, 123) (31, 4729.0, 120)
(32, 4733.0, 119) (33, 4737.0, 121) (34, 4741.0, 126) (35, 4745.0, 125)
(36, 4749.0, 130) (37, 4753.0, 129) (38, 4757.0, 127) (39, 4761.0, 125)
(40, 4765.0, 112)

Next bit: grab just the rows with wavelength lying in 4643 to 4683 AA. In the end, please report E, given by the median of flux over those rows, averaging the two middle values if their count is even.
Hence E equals 119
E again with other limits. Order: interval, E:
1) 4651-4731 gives 120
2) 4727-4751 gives 123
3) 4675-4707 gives 118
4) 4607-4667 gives 125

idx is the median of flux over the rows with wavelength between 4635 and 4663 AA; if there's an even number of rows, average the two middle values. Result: 119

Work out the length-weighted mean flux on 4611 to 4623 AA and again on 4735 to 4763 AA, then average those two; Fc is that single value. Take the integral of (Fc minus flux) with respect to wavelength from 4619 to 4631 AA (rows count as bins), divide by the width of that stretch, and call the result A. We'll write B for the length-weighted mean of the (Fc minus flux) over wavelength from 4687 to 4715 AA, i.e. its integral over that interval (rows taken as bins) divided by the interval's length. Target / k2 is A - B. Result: -7.5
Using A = 1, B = 8.4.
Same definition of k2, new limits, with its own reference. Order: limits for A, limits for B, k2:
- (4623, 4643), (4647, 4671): -5.7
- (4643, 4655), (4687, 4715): 3.2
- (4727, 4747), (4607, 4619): 5.5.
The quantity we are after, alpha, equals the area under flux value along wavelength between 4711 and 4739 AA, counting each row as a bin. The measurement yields 3424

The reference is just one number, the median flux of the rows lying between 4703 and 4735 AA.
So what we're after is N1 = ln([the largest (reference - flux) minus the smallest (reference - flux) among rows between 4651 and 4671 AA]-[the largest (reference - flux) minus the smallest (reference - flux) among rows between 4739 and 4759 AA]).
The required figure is 2.56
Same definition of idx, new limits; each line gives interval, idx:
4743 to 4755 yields 129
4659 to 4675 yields 116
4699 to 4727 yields 122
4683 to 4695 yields 119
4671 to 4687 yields 121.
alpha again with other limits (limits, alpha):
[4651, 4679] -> 3344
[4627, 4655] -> 3336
